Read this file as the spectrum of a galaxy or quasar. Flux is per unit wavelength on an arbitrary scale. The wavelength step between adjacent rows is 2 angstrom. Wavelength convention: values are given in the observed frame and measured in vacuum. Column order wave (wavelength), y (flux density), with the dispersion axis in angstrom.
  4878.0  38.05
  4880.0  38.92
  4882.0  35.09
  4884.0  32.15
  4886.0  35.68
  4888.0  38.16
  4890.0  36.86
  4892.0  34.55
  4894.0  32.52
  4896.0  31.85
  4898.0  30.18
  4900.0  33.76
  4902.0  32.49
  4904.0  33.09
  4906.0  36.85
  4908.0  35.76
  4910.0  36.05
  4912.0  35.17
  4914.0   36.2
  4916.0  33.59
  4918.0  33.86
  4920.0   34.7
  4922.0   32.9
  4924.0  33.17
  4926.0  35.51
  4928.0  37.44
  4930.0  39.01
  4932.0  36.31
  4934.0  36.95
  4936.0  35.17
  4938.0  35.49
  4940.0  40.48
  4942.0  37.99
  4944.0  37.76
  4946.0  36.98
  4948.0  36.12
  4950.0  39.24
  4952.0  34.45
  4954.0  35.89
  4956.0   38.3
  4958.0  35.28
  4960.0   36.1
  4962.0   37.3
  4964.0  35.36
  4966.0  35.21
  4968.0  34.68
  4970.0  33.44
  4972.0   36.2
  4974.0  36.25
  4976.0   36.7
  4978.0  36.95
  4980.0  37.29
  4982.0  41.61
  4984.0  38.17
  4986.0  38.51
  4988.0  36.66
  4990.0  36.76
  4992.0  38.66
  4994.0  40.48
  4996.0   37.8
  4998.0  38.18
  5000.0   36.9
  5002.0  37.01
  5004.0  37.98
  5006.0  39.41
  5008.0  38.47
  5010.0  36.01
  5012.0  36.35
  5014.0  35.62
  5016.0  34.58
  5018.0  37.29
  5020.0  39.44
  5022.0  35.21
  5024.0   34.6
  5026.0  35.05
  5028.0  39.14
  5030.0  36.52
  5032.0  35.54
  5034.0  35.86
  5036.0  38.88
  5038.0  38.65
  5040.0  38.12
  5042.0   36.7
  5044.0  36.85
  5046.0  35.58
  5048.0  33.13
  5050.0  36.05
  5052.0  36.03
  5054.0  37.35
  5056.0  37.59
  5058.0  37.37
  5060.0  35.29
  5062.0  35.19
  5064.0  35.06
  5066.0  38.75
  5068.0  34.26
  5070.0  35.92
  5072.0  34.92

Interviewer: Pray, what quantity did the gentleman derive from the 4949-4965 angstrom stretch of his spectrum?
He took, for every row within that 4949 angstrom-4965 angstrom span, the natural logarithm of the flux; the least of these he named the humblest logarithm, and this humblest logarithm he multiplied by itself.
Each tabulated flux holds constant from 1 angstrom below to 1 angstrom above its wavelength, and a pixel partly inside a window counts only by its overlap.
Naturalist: 12.5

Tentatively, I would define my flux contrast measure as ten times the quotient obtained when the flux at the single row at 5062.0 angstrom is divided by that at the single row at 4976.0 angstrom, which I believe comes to 9.6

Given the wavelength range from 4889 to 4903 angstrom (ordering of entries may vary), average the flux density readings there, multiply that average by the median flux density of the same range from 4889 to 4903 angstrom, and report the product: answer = 1079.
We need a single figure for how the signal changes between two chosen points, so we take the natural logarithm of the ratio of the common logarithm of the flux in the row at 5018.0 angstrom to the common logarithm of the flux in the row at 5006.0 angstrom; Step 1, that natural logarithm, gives -0.015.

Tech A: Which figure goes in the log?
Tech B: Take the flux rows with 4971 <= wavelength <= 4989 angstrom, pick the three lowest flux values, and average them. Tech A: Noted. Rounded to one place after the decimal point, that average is 36.4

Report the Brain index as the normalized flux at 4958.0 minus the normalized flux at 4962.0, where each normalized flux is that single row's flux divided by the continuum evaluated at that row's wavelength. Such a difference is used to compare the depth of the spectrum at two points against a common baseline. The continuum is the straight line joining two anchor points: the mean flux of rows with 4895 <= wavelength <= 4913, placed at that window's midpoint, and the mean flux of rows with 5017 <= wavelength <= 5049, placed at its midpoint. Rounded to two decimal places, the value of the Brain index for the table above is -0.06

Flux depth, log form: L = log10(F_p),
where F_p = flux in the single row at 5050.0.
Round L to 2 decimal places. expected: 1.56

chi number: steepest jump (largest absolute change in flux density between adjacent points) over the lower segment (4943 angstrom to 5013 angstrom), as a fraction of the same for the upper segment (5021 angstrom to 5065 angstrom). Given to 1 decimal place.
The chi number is 1.2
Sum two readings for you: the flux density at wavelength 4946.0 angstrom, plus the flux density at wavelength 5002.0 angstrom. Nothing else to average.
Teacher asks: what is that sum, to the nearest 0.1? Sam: 74.0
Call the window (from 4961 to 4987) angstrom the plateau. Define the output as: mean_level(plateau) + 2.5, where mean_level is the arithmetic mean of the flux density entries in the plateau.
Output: 39.2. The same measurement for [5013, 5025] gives 38.6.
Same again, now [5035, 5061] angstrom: 39.2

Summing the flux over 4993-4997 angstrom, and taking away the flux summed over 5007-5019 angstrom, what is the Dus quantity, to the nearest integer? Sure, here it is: -140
